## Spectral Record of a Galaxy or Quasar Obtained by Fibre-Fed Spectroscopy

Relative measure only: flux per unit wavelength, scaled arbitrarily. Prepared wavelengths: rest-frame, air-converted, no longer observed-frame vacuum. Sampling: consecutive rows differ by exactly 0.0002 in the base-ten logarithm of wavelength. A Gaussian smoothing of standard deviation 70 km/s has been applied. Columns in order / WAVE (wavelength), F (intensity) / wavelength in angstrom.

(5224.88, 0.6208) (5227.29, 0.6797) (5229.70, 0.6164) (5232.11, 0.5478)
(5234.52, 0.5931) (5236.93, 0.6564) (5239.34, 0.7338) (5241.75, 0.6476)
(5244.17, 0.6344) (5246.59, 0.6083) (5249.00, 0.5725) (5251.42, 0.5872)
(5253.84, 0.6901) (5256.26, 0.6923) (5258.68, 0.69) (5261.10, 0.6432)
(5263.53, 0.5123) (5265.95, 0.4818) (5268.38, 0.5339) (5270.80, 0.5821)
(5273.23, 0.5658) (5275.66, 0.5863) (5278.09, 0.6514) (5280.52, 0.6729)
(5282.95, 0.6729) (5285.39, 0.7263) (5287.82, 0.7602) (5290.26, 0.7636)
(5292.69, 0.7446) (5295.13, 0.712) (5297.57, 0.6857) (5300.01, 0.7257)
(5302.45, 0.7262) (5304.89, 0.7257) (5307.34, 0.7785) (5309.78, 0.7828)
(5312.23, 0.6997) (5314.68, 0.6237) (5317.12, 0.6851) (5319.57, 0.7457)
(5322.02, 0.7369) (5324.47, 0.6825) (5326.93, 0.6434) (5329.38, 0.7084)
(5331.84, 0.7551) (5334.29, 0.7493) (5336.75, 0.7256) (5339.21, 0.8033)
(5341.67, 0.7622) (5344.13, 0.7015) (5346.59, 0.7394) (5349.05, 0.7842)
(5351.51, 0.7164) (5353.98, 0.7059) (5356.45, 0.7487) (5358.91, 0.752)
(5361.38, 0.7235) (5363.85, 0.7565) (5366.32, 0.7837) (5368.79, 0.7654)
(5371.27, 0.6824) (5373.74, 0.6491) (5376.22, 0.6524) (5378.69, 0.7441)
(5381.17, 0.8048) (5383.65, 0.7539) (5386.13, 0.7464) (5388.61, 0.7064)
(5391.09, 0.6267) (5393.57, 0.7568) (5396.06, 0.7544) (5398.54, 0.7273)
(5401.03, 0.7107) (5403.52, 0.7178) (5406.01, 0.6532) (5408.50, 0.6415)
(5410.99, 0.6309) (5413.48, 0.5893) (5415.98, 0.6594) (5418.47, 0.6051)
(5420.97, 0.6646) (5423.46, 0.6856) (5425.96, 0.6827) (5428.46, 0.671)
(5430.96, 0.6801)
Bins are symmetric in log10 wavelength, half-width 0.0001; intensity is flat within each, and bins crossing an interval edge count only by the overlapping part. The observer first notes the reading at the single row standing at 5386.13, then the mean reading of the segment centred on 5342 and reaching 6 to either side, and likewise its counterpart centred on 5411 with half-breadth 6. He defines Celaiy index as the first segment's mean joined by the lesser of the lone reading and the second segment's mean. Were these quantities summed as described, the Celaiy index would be 1.38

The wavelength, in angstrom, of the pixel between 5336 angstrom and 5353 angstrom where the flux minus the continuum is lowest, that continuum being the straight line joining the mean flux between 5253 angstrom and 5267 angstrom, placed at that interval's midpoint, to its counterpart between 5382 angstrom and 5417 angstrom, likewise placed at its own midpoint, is 5344.13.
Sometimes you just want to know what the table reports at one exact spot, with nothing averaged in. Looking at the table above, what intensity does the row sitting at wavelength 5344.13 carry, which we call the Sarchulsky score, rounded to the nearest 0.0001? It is 0.7015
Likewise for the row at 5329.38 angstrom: 0.7084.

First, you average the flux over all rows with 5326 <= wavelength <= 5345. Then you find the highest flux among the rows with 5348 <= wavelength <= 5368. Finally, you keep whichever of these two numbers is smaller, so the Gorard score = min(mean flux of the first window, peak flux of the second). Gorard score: 0.73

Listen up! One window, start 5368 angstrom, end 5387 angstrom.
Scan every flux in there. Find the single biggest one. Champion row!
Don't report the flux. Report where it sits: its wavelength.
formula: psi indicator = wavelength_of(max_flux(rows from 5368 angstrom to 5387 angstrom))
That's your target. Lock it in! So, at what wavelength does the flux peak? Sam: 5381.17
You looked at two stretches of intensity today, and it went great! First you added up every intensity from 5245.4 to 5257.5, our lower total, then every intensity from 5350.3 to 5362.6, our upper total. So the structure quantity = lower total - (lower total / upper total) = 2.29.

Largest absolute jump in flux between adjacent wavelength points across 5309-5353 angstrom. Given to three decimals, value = 0.083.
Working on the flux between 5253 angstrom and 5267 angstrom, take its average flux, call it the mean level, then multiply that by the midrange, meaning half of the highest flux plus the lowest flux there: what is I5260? 0.363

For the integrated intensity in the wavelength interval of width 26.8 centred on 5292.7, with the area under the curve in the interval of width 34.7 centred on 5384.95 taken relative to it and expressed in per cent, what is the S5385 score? 130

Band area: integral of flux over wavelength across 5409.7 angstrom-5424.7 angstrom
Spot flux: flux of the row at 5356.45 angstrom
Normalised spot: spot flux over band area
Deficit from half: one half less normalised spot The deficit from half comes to 0.422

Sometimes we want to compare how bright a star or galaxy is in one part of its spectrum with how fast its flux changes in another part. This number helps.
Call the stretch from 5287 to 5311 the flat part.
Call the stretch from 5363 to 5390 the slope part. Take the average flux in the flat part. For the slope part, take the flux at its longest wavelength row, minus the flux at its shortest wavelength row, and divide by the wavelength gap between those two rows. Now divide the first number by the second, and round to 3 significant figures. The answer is -366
